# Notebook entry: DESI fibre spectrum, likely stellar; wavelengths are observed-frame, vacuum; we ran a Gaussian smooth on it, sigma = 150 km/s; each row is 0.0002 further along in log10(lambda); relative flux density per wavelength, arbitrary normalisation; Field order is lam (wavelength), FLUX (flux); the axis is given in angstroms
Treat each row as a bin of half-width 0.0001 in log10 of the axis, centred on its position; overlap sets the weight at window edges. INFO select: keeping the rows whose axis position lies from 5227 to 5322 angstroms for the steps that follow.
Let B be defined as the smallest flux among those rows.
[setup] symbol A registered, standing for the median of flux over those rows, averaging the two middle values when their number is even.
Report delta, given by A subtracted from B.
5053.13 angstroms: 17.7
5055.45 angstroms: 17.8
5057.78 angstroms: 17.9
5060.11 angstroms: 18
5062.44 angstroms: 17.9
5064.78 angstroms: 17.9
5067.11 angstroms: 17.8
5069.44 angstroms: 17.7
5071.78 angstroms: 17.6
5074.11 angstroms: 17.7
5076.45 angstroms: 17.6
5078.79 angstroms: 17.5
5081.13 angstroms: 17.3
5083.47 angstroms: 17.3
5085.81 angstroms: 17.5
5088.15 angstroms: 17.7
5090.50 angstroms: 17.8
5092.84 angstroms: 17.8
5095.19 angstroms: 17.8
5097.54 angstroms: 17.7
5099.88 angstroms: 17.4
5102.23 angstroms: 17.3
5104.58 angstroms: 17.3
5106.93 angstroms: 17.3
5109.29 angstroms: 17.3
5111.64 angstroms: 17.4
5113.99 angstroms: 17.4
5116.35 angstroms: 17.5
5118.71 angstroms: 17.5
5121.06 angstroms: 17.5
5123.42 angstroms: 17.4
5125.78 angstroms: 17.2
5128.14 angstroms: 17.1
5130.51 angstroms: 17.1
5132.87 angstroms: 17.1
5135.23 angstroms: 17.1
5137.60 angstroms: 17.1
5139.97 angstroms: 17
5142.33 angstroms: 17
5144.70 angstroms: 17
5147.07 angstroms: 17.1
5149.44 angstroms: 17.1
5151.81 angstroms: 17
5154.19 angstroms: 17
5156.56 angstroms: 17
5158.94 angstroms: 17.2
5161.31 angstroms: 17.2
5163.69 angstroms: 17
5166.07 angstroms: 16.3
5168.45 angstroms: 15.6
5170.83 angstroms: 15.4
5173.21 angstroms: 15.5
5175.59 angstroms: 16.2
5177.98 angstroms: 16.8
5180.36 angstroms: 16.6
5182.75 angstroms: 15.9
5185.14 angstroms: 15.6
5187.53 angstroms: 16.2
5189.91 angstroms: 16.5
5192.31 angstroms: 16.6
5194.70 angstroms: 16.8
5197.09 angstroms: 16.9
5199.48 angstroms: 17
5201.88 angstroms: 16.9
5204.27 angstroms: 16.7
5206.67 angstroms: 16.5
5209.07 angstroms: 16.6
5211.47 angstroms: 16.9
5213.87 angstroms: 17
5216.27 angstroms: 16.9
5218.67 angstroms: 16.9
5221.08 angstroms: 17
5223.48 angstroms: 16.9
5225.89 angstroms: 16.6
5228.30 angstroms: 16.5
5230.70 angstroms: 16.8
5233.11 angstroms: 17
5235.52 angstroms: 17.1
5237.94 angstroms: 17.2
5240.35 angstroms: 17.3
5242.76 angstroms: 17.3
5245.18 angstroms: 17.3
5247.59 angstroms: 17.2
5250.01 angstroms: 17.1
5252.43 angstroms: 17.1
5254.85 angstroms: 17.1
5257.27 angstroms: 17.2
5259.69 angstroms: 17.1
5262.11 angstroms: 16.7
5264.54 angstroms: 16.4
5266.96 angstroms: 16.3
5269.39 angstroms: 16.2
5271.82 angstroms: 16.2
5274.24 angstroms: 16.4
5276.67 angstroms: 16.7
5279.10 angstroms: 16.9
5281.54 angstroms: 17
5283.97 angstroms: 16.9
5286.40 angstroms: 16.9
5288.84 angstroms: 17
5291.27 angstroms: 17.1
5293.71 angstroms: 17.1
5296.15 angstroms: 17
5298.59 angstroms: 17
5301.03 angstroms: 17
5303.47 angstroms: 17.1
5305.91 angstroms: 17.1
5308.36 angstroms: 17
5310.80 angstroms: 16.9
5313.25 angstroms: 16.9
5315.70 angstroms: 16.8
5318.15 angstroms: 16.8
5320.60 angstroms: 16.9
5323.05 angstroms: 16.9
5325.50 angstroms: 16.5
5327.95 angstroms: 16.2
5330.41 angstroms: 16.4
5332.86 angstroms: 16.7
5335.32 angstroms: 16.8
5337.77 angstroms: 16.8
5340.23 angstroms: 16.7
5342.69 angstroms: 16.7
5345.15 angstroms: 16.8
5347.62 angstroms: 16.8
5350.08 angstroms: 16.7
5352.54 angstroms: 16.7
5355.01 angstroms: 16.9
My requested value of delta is -0.80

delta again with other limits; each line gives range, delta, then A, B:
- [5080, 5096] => -0.40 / 17.7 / 17.3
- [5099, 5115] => 0.00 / 17.3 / 17.3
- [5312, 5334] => -0.60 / 16.8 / 16.2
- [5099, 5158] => -0.10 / 17.1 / 17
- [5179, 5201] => -1.00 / 16.6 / 15.6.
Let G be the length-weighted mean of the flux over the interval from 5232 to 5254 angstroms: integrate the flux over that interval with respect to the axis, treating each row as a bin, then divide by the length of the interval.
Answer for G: 17.2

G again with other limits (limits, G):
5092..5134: 17.4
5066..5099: 17.6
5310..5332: 16.7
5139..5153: 17.0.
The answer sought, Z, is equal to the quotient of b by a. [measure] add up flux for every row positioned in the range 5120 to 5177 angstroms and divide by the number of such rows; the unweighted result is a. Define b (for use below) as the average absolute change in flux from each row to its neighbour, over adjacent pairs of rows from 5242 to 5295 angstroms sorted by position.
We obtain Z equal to 0.0068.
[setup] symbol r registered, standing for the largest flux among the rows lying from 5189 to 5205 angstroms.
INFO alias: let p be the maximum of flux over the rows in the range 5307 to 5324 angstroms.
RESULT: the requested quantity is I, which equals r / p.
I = 1.00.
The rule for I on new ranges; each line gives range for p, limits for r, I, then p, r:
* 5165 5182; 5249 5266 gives 1.02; 16.8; 17.2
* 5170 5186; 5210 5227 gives 1.01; 16.8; 17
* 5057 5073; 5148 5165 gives 0.96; 18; 17.2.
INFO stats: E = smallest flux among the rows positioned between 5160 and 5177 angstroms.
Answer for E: 15.4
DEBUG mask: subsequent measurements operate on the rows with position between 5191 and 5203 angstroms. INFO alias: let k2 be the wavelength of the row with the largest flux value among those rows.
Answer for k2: 5199.48 angstroms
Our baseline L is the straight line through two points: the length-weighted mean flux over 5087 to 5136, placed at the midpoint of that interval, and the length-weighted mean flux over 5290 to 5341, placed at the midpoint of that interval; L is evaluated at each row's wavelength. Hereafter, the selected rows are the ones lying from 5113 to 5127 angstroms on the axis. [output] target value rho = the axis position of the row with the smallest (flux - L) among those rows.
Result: 5125.78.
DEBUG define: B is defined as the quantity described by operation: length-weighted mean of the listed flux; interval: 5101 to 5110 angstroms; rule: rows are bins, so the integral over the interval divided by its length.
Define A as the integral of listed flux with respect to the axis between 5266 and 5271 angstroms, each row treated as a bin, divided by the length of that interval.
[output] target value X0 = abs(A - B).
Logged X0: 1.1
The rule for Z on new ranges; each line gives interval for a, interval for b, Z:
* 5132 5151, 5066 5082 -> 0.0068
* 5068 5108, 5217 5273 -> 0.0070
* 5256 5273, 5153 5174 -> 0.0158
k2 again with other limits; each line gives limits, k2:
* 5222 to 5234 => 5233.11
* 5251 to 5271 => 5257.27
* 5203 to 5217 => 5213.87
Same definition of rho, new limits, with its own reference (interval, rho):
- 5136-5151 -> 5139.97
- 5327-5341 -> 5327.95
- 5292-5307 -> 5296.15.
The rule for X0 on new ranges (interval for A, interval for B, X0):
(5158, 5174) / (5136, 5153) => 0.7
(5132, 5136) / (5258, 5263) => 0.2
